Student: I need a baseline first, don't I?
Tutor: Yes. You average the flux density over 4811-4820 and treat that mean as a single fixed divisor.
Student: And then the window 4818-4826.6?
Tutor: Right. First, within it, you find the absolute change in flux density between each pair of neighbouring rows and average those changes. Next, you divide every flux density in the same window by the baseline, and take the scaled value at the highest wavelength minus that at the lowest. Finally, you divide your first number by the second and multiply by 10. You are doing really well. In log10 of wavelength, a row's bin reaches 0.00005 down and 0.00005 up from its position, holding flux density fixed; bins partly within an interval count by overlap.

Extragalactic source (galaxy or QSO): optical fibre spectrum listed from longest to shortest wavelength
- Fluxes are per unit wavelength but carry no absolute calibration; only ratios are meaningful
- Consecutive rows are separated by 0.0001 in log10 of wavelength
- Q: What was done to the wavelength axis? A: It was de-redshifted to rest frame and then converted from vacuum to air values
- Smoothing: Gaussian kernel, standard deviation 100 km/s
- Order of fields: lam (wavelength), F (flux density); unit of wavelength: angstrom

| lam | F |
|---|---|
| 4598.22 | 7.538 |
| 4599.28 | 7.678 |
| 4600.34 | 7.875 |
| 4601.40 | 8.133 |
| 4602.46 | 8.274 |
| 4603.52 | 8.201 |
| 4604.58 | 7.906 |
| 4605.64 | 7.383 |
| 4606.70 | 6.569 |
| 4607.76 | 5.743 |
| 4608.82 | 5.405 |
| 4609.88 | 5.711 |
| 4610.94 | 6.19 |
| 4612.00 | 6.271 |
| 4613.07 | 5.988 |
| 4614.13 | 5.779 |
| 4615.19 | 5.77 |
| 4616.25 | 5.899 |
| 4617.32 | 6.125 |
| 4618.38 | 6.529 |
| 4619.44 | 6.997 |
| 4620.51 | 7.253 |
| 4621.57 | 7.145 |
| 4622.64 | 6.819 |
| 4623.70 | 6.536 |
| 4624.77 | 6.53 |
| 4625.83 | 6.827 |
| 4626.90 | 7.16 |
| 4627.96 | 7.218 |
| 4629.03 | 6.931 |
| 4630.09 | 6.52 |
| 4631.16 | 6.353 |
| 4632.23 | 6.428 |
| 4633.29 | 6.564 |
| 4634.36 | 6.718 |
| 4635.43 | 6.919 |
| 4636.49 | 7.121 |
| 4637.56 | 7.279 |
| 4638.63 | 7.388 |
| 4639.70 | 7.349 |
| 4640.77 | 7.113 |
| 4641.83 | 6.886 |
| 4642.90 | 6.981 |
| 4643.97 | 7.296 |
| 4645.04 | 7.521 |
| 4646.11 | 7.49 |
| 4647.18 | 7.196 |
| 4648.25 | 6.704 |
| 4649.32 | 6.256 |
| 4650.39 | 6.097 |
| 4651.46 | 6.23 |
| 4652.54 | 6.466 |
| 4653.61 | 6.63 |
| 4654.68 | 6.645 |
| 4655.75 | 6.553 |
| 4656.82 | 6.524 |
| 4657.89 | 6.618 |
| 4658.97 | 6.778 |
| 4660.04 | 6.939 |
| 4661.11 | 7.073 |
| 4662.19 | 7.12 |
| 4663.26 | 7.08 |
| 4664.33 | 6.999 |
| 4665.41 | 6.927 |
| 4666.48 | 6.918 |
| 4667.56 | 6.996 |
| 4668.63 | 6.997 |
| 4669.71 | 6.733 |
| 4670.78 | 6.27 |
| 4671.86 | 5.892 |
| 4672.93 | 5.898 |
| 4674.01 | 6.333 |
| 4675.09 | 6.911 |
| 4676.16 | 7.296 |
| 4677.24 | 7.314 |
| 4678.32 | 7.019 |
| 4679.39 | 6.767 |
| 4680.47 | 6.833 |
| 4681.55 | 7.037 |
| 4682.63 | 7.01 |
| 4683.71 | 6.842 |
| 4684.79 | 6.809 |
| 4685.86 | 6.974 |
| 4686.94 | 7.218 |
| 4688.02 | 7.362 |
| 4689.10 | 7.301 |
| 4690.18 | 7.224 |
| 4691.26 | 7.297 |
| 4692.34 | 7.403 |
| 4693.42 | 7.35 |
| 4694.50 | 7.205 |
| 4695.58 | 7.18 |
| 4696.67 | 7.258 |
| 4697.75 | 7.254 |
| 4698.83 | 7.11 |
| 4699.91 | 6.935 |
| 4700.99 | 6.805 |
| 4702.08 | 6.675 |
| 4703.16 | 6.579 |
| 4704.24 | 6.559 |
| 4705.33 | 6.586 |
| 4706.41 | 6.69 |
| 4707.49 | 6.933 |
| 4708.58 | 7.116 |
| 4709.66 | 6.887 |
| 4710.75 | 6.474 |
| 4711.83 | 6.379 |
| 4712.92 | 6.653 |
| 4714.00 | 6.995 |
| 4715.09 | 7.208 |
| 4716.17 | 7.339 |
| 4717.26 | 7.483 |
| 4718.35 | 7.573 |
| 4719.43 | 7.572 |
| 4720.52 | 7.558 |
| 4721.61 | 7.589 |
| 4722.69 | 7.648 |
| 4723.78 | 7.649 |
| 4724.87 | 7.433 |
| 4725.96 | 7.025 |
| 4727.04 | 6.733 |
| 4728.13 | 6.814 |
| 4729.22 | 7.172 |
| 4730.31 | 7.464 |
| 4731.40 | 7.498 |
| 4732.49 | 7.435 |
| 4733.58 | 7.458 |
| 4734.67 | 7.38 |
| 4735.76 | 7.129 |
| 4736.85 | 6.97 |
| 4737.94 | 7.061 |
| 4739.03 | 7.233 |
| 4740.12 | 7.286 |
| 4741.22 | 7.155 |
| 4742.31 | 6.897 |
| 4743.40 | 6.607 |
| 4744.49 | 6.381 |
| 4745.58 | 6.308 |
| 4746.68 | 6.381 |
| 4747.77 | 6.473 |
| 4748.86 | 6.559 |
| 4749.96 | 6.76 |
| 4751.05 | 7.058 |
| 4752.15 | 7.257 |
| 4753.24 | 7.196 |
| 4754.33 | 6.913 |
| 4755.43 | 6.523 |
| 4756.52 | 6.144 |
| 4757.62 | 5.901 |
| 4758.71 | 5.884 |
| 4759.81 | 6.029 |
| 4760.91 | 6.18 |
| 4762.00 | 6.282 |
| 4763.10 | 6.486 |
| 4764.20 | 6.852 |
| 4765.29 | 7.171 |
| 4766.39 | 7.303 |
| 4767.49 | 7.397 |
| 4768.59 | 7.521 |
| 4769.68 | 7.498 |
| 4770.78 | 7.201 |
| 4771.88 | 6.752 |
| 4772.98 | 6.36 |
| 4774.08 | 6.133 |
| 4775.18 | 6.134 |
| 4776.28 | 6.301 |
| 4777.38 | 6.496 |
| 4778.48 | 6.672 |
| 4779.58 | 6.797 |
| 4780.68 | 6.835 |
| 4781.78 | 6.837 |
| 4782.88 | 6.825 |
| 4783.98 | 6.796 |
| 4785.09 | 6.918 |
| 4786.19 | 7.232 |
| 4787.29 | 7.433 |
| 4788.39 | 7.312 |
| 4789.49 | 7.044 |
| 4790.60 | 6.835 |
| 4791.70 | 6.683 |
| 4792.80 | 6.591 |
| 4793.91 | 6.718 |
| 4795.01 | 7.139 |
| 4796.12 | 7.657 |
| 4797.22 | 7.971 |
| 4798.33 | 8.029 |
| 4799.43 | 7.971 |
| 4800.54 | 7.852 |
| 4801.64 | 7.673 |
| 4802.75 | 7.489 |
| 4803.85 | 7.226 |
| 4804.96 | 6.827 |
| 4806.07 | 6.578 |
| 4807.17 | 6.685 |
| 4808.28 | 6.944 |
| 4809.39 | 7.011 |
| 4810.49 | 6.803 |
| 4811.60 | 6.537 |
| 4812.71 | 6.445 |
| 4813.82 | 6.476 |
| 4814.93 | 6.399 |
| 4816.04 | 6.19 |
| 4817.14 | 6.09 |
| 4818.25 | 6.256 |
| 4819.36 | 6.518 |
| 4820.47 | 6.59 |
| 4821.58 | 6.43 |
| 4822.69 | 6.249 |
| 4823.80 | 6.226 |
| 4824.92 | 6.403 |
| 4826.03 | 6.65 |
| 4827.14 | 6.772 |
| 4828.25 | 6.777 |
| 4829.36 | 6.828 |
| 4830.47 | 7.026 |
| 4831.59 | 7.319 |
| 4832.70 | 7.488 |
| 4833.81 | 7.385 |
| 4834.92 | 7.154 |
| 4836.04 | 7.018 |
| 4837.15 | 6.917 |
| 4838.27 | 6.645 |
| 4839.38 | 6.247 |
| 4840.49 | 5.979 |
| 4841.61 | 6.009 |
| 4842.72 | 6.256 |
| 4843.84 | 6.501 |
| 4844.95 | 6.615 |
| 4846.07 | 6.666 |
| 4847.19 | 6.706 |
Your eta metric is 26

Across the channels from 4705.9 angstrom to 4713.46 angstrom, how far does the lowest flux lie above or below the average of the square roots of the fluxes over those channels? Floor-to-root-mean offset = 3.78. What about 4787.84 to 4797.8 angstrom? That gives 3.93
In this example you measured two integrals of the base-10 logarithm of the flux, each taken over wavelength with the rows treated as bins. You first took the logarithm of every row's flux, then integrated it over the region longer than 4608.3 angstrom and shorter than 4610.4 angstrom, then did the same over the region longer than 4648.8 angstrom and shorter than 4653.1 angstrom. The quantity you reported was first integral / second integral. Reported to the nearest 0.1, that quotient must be 0.5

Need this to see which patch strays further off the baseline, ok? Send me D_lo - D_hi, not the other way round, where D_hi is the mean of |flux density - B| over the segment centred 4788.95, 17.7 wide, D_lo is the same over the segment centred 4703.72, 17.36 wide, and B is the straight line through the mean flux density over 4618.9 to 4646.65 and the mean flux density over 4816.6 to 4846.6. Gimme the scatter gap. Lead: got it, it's -0.12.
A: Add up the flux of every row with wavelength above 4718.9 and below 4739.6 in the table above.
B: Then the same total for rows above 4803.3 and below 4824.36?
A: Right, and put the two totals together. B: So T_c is 263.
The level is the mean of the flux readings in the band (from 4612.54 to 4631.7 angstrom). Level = 6.58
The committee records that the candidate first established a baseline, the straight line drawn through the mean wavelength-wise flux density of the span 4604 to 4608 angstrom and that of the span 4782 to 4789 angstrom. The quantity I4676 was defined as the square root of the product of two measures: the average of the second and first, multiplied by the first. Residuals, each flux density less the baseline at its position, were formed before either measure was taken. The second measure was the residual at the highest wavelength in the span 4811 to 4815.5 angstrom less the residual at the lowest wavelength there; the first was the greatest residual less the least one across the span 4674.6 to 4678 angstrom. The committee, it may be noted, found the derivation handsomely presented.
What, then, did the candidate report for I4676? 0.23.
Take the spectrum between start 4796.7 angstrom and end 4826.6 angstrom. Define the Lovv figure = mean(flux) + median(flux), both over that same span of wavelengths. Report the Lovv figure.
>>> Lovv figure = 13.4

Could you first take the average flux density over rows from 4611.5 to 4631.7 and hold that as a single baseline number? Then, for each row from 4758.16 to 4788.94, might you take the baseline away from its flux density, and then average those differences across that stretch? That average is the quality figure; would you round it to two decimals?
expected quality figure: 0.21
